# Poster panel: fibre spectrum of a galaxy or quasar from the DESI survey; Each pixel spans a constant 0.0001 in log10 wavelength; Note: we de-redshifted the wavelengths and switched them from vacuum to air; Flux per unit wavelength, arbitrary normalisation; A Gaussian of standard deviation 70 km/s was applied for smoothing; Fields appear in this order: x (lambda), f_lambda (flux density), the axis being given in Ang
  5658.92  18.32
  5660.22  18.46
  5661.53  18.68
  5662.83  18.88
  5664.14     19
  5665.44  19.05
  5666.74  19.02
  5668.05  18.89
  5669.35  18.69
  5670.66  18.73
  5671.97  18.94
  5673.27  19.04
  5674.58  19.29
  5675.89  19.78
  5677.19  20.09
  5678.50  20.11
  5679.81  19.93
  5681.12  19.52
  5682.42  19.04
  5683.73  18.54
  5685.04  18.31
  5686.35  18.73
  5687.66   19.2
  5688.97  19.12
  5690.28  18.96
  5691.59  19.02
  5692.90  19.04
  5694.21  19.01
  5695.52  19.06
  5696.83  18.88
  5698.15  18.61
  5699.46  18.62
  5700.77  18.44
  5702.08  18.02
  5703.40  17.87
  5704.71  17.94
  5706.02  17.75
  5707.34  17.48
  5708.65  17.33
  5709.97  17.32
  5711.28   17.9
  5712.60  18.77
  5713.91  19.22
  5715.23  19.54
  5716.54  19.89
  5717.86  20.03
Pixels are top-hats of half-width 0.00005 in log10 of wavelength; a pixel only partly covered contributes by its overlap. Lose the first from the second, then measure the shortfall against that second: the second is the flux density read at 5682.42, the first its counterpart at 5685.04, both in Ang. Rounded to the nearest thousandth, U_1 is 0.038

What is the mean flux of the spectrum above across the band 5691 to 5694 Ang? 19.0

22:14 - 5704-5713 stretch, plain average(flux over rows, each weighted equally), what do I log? 17.8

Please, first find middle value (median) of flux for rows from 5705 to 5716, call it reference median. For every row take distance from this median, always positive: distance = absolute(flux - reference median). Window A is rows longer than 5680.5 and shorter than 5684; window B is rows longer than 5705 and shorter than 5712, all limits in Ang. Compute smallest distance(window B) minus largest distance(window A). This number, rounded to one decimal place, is -1.6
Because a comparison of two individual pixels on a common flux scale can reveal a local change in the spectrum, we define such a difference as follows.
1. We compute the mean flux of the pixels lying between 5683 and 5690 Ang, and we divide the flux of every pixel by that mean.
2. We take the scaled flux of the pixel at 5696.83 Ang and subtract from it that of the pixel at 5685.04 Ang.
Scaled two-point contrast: 0.030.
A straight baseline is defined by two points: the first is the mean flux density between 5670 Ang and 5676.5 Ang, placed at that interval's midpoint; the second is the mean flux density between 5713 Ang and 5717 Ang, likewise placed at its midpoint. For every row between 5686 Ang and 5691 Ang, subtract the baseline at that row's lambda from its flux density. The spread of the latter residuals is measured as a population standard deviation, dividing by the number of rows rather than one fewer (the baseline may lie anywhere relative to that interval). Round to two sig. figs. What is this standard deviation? 0.17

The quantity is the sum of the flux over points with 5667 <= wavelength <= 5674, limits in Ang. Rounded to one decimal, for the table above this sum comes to 94.3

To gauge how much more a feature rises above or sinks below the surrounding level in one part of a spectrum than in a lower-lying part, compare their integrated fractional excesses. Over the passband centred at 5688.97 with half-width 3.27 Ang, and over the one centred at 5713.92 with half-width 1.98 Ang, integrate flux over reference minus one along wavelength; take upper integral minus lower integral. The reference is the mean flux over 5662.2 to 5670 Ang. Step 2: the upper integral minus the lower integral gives 0.0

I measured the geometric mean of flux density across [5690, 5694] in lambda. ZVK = 19.0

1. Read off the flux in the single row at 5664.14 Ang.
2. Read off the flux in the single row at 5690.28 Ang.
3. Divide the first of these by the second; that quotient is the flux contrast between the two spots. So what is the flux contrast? 1.00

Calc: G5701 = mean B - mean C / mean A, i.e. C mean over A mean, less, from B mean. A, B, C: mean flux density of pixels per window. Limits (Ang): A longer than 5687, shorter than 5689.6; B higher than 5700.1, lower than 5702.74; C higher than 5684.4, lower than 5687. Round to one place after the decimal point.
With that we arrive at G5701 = 17.3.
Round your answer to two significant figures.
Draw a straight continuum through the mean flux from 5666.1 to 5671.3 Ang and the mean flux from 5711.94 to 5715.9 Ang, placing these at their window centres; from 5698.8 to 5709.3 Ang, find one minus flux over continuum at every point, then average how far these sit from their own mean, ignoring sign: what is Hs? 0.018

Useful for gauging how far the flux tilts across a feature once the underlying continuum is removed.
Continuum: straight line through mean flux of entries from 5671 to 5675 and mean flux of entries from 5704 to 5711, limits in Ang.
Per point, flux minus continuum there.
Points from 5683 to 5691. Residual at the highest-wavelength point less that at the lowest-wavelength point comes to 0.7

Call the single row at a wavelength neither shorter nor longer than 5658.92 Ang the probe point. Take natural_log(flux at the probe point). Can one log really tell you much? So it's 2.91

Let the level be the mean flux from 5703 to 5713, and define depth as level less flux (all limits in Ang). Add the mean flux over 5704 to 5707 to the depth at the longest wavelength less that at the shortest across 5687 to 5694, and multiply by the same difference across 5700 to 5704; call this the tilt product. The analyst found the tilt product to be 10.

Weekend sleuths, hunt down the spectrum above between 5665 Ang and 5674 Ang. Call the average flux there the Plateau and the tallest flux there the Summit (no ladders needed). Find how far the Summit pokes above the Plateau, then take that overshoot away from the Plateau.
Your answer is 18.8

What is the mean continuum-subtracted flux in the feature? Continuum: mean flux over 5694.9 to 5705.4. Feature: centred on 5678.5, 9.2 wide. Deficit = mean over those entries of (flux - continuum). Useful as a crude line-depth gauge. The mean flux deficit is 1.2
